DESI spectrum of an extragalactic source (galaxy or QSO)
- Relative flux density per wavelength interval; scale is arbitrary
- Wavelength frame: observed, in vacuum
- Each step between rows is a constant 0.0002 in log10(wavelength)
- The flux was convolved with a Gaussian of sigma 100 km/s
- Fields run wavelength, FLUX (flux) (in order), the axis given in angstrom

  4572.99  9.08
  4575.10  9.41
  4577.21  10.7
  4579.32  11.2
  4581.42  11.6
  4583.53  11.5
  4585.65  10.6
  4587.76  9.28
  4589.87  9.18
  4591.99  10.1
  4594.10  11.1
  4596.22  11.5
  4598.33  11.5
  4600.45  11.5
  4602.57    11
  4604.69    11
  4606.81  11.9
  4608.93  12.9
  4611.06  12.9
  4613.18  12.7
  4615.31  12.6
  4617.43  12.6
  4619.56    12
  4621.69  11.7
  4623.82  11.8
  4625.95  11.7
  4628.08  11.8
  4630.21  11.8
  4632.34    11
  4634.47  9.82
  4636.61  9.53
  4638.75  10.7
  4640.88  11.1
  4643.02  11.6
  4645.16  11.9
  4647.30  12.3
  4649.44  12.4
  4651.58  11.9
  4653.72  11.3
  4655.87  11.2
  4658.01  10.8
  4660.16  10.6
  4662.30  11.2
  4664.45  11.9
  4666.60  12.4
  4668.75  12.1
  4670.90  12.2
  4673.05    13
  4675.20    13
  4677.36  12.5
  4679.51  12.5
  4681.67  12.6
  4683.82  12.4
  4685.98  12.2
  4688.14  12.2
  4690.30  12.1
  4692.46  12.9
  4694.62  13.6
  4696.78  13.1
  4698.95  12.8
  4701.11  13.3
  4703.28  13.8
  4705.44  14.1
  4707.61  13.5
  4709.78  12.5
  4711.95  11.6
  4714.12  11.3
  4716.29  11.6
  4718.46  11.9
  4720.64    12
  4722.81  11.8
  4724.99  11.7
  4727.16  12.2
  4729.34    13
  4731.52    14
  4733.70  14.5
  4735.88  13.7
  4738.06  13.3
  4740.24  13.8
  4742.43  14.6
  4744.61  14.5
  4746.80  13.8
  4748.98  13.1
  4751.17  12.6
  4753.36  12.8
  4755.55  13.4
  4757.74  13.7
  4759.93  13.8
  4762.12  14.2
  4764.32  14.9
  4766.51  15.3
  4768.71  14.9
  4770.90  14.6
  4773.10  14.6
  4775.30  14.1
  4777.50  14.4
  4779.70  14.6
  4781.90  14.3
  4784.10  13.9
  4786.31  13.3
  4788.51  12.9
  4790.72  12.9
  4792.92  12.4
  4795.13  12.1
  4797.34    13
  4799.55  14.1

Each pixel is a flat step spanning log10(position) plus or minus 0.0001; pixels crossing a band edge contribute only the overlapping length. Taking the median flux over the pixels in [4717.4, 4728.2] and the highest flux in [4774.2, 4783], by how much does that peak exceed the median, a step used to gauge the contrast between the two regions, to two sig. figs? 2.7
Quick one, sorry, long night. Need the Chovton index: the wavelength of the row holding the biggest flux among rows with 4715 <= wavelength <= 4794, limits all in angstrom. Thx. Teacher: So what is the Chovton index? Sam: 4766.51 angstrom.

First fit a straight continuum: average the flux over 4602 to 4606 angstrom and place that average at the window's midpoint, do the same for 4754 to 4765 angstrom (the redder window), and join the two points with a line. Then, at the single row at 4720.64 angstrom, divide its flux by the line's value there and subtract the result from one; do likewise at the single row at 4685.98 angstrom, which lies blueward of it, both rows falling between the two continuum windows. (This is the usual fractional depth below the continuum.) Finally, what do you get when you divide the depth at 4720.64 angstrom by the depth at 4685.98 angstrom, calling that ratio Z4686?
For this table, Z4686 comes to 3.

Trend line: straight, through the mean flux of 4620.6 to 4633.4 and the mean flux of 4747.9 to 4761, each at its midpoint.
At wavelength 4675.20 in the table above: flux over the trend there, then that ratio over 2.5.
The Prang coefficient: 0.425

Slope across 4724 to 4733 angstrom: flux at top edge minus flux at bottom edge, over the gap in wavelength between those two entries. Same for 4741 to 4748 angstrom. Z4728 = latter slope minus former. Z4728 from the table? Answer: -0.54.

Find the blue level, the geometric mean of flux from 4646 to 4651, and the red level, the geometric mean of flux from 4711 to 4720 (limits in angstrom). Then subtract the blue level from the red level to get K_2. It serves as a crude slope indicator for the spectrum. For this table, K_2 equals -1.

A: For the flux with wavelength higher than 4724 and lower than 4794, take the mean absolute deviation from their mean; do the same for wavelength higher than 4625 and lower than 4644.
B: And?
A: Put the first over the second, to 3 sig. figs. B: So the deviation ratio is 1.08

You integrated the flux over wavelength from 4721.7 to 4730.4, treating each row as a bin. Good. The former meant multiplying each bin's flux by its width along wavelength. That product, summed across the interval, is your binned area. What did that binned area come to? 106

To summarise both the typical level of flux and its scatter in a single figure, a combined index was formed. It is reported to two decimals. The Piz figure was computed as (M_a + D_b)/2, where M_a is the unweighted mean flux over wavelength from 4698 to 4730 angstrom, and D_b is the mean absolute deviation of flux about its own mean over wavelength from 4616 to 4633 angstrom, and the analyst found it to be 6.36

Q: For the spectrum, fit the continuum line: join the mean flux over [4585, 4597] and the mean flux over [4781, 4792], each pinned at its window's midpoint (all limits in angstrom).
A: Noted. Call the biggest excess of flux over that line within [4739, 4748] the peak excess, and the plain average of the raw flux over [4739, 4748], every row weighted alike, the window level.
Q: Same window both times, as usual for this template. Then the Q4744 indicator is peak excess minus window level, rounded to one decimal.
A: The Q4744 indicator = -12.3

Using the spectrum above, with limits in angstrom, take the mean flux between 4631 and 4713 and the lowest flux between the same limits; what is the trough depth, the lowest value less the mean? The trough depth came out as -2.6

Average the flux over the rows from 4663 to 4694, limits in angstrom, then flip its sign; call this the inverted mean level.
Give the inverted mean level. -12.4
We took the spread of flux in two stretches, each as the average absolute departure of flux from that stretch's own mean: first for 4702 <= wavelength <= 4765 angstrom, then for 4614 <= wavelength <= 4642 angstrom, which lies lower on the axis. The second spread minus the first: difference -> -0.2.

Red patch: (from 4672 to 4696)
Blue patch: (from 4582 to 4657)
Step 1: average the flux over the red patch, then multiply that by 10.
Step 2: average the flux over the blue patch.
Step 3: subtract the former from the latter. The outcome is -115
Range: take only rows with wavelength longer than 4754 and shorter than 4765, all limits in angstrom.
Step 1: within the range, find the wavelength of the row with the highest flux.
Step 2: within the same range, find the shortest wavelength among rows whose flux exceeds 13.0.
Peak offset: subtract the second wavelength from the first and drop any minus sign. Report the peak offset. 8.8 angstrom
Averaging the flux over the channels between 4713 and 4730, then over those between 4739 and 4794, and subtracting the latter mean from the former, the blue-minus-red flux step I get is -2.0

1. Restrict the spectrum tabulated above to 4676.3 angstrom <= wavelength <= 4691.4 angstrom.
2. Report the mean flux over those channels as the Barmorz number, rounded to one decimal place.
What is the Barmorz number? 12.4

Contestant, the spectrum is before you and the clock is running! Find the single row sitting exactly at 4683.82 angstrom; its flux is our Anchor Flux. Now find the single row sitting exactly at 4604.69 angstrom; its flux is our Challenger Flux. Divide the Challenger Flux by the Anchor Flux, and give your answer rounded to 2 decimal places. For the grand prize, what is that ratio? 0.89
